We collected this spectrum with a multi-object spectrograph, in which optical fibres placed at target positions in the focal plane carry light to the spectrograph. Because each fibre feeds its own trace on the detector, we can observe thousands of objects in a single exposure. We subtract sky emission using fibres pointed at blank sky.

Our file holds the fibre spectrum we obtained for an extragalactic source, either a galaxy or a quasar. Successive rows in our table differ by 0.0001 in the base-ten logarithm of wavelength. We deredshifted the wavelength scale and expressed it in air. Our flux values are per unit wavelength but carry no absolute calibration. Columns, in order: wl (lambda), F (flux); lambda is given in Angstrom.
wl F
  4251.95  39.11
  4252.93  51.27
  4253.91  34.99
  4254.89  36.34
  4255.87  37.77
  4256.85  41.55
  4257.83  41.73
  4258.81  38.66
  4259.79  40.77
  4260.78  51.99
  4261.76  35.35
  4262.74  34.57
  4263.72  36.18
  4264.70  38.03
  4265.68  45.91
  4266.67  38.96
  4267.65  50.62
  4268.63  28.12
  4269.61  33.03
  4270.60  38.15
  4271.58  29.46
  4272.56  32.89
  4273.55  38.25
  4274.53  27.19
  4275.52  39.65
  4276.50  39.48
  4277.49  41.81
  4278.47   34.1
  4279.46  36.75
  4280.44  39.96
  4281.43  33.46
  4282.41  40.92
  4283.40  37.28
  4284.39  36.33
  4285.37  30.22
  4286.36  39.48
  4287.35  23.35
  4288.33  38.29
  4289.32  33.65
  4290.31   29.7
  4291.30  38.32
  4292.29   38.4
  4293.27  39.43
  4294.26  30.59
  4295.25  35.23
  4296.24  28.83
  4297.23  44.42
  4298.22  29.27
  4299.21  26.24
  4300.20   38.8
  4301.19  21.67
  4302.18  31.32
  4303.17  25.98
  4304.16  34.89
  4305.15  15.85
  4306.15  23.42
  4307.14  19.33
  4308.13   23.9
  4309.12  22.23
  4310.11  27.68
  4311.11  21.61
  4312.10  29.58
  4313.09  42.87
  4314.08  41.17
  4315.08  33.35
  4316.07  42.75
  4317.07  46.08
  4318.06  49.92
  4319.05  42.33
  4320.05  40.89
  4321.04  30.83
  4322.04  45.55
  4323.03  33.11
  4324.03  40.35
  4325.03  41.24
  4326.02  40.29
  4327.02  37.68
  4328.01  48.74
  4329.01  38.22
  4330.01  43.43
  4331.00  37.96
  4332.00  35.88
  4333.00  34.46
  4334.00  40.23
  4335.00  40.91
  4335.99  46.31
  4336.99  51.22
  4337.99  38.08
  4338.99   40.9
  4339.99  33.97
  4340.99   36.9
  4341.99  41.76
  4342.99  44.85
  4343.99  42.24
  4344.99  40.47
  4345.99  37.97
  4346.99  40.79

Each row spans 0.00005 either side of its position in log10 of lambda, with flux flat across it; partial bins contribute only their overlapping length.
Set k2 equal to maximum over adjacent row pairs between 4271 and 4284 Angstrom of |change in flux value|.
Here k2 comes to 12.5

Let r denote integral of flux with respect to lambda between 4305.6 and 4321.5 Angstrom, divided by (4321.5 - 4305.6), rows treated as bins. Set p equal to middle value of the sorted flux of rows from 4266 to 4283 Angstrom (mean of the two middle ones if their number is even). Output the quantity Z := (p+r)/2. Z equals 35.9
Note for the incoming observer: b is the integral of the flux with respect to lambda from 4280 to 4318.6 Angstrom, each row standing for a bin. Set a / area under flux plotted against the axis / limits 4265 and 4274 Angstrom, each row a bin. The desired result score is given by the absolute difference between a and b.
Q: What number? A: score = 937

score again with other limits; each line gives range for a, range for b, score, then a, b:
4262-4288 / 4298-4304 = 769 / 944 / 175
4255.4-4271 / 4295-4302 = 392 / 616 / 223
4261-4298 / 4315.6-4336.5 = 486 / 1339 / 853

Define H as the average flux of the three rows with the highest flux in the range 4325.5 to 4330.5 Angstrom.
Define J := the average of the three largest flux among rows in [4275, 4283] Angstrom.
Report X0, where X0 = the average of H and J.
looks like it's 42.5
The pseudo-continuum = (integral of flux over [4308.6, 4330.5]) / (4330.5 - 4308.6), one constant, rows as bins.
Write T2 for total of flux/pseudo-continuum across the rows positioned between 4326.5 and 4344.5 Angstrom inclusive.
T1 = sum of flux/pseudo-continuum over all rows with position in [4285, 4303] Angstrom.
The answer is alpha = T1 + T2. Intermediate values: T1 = 15.6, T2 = 19.2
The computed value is 35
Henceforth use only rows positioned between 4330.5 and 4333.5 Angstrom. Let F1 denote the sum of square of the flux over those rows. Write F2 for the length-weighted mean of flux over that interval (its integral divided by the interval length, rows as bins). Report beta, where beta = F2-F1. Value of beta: -3880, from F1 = 3916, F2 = 36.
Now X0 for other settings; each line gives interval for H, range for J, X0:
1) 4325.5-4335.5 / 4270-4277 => 41.7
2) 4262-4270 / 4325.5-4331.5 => 44.7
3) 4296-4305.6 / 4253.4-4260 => 40.4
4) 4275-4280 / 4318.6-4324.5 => 41.6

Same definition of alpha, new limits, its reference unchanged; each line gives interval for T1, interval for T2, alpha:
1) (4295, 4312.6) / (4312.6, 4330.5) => 32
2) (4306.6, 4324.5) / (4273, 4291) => 33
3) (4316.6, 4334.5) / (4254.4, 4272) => 37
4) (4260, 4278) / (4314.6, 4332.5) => 37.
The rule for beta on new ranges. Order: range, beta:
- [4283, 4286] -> -3588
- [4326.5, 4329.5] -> -5215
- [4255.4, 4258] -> -4854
